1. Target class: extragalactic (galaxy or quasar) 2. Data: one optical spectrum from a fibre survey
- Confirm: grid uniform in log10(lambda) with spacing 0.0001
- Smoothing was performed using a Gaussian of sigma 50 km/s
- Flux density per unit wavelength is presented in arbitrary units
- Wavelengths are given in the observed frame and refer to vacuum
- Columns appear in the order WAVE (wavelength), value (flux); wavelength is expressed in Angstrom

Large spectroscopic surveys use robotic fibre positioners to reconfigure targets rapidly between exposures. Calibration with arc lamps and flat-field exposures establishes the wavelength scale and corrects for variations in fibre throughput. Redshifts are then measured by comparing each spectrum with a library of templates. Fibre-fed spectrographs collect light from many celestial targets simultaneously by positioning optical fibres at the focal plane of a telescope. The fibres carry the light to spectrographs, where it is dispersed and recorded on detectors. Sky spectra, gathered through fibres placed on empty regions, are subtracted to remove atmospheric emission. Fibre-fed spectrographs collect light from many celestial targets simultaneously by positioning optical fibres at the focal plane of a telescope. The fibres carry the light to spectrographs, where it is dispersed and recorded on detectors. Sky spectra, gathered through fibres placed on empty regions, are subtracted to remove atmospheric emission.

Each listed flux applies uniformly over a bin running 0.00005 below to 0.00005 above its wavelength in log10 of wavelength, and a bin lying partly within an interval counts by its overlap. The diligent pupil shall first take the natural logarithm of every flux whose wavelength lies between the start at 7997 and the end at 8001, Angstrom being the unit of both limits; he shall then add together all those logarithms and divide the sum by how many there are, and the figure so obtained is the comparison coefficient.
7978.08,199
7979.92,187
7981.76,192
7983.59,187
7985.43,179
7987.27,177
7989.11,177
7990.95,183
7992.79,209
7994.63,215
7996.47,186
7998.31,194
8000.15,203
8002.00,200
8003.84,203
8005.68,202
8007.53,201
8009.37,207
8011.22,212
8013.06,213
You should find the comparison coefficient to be 5.29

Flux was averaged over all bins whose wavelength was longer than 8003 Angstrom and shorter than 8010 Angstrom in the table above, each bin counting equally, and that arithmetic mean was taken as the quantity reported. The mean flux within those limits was 203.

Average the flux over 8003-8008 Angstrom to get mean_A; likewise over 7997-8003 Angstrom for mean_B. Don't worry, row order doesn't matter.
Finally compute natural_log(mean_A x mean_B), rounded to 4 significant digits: 10.60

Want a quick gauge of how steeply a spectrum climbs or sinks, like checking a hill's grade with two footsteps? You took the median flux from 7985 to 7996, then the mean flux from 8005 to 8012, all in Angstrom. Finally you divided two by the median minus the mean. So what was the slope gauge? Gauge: -0.08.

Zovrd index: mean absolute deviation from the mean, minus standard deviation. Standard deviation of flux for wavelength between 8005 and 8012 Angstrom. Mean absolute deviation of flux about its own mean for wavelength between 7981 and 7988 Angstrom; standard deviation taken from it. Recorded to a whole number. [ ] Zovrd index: 1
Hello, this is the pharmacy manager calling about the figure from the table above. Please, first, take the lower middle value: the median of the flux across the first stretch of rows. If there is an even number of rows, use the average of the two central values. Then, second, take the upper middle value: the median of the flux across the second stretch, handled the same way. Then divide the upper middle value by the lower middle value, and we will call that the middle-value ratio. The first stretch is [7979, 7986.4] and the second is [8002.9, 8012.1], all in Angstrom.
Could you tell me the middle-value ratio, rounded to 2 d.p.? 1.09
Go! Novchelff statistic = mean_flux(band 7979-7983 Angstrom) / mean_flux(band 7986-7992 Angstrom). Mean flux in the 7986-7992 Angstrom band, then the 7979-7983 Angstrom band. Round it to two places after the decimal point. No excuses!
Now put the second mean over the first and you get 1.06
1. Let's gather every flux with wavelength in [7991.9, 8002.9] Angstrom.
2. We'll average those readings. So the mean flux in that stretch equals 201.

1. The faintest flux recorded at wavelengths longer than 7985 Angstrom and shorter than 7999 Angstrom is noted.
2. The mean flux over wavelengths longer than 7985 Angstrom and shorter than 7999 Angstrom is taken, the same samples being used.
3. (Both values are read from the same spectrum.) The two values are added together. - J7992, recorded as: 367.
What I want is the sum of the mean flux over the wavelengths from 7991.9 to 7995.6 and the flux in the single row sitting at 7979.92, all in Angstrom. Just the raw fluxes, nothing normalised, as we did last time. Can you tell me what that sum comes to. 399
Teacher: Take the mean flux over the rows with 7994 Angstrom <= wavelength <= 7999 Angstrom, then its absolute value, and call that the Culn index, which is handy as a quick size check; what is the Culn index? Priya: 198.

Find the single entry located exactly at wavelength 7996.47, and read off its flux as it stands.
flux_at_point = 186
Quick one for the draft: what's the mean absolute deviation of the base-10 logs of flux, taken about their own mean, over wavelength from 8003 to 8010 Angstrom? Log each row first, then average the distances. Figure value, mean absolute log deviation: 0.0040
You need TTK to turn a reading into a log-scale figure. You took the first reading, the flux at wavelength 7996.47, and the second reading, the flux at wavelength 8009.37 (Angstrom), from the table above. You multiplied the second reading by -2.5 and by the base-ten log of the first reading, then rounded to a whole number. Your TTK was -1174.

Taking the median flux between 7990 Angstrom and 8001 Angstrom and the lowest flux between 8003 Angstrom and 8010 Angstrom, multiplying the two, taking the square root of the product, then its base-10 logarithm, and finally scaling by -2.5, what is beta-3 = -5.75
